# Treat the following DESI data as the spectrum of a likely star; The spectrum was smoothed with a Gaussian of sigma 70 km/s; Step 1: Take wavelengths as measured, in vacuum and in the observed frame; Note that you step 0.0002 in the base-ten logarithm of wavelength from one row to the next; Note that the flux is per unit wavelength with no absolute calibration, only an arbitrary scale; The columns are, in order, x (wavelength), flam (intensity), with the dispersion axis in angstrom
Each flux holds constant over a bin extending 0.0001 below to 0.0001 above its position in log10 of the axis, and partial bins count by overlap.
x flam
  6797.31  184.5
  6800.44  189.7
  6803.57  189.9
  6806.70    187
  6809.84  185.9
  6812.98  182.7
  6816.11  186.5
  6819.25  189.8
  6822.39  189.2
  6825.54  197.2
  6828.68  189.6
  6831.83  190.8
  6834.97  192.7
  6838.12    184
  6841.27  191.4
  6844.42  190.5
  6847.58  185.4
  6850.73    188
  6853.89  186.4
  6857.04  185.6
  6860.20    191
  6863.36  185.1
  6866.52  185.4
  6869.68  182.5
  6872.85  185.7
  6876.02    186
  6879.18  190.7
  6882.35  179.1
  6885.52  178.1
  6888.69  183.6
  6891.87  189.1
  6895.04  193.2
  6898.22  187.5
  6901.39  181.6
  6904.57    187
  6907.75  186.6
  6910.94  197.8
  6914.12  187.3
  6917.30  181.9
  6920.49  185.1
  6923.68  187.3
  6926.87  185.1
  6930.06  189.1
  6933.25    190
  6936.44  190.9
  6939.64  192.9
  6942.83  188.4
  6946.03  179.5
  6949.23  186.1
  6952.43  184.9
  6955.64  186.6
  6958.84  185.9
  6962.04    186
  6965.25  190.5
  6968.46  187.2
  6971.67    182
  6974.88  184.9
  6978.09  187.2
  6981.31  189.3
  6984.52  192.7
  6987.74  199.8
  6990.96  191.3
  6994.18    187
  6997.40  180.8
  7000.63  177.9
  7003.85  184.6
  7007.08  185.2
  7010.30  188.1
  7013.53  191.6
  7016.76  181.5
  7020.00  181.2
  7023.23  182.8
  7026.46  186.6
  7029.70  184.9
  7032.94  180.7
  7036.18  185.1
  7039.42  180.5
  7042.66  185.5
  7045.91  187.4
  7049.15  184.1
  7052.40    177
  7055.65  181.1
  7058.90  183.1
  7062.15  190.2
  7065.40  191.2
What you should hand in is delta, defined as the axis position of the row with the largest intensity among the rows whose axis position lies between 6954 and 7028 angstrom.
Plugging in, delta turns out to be 6987.74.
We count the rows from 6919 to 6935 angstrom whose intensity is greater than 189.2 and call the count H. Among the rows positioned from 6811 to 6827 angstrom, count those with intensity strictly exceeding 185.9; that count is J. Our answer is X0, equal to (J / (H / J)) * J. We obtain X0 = 64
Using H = 1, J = 4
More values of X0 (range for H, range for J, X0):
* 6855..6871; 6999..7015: 8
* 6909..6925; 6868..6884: 8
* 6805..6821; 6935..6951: 64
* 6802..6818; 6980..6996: 125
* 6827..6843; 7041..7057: 0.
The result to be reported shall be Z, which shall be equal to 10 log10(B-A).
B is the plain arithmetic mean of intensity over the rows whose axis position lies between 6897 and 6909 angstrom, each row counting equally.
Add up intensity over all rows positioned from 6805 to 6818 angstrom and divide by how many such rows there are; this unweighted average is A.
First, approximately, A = 186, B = 186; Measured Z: -8.2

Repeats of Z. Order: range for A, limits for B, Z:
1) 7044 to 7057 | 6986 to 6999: 8.6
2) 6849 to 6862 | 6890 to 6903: -10.0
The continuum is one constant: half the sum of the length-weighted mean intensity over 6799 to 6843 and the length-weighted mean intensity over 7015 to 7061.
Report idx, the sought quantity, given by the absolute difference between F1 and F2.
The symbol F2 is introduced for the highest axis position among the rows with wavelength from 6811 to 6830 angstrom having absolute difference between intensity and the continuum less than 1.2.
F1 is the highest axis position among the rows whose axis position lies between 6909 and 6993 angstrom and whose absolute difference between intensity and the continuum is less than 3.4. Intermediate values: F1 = 6981.31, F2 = 6816.11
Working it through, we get 165.2 angstrom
